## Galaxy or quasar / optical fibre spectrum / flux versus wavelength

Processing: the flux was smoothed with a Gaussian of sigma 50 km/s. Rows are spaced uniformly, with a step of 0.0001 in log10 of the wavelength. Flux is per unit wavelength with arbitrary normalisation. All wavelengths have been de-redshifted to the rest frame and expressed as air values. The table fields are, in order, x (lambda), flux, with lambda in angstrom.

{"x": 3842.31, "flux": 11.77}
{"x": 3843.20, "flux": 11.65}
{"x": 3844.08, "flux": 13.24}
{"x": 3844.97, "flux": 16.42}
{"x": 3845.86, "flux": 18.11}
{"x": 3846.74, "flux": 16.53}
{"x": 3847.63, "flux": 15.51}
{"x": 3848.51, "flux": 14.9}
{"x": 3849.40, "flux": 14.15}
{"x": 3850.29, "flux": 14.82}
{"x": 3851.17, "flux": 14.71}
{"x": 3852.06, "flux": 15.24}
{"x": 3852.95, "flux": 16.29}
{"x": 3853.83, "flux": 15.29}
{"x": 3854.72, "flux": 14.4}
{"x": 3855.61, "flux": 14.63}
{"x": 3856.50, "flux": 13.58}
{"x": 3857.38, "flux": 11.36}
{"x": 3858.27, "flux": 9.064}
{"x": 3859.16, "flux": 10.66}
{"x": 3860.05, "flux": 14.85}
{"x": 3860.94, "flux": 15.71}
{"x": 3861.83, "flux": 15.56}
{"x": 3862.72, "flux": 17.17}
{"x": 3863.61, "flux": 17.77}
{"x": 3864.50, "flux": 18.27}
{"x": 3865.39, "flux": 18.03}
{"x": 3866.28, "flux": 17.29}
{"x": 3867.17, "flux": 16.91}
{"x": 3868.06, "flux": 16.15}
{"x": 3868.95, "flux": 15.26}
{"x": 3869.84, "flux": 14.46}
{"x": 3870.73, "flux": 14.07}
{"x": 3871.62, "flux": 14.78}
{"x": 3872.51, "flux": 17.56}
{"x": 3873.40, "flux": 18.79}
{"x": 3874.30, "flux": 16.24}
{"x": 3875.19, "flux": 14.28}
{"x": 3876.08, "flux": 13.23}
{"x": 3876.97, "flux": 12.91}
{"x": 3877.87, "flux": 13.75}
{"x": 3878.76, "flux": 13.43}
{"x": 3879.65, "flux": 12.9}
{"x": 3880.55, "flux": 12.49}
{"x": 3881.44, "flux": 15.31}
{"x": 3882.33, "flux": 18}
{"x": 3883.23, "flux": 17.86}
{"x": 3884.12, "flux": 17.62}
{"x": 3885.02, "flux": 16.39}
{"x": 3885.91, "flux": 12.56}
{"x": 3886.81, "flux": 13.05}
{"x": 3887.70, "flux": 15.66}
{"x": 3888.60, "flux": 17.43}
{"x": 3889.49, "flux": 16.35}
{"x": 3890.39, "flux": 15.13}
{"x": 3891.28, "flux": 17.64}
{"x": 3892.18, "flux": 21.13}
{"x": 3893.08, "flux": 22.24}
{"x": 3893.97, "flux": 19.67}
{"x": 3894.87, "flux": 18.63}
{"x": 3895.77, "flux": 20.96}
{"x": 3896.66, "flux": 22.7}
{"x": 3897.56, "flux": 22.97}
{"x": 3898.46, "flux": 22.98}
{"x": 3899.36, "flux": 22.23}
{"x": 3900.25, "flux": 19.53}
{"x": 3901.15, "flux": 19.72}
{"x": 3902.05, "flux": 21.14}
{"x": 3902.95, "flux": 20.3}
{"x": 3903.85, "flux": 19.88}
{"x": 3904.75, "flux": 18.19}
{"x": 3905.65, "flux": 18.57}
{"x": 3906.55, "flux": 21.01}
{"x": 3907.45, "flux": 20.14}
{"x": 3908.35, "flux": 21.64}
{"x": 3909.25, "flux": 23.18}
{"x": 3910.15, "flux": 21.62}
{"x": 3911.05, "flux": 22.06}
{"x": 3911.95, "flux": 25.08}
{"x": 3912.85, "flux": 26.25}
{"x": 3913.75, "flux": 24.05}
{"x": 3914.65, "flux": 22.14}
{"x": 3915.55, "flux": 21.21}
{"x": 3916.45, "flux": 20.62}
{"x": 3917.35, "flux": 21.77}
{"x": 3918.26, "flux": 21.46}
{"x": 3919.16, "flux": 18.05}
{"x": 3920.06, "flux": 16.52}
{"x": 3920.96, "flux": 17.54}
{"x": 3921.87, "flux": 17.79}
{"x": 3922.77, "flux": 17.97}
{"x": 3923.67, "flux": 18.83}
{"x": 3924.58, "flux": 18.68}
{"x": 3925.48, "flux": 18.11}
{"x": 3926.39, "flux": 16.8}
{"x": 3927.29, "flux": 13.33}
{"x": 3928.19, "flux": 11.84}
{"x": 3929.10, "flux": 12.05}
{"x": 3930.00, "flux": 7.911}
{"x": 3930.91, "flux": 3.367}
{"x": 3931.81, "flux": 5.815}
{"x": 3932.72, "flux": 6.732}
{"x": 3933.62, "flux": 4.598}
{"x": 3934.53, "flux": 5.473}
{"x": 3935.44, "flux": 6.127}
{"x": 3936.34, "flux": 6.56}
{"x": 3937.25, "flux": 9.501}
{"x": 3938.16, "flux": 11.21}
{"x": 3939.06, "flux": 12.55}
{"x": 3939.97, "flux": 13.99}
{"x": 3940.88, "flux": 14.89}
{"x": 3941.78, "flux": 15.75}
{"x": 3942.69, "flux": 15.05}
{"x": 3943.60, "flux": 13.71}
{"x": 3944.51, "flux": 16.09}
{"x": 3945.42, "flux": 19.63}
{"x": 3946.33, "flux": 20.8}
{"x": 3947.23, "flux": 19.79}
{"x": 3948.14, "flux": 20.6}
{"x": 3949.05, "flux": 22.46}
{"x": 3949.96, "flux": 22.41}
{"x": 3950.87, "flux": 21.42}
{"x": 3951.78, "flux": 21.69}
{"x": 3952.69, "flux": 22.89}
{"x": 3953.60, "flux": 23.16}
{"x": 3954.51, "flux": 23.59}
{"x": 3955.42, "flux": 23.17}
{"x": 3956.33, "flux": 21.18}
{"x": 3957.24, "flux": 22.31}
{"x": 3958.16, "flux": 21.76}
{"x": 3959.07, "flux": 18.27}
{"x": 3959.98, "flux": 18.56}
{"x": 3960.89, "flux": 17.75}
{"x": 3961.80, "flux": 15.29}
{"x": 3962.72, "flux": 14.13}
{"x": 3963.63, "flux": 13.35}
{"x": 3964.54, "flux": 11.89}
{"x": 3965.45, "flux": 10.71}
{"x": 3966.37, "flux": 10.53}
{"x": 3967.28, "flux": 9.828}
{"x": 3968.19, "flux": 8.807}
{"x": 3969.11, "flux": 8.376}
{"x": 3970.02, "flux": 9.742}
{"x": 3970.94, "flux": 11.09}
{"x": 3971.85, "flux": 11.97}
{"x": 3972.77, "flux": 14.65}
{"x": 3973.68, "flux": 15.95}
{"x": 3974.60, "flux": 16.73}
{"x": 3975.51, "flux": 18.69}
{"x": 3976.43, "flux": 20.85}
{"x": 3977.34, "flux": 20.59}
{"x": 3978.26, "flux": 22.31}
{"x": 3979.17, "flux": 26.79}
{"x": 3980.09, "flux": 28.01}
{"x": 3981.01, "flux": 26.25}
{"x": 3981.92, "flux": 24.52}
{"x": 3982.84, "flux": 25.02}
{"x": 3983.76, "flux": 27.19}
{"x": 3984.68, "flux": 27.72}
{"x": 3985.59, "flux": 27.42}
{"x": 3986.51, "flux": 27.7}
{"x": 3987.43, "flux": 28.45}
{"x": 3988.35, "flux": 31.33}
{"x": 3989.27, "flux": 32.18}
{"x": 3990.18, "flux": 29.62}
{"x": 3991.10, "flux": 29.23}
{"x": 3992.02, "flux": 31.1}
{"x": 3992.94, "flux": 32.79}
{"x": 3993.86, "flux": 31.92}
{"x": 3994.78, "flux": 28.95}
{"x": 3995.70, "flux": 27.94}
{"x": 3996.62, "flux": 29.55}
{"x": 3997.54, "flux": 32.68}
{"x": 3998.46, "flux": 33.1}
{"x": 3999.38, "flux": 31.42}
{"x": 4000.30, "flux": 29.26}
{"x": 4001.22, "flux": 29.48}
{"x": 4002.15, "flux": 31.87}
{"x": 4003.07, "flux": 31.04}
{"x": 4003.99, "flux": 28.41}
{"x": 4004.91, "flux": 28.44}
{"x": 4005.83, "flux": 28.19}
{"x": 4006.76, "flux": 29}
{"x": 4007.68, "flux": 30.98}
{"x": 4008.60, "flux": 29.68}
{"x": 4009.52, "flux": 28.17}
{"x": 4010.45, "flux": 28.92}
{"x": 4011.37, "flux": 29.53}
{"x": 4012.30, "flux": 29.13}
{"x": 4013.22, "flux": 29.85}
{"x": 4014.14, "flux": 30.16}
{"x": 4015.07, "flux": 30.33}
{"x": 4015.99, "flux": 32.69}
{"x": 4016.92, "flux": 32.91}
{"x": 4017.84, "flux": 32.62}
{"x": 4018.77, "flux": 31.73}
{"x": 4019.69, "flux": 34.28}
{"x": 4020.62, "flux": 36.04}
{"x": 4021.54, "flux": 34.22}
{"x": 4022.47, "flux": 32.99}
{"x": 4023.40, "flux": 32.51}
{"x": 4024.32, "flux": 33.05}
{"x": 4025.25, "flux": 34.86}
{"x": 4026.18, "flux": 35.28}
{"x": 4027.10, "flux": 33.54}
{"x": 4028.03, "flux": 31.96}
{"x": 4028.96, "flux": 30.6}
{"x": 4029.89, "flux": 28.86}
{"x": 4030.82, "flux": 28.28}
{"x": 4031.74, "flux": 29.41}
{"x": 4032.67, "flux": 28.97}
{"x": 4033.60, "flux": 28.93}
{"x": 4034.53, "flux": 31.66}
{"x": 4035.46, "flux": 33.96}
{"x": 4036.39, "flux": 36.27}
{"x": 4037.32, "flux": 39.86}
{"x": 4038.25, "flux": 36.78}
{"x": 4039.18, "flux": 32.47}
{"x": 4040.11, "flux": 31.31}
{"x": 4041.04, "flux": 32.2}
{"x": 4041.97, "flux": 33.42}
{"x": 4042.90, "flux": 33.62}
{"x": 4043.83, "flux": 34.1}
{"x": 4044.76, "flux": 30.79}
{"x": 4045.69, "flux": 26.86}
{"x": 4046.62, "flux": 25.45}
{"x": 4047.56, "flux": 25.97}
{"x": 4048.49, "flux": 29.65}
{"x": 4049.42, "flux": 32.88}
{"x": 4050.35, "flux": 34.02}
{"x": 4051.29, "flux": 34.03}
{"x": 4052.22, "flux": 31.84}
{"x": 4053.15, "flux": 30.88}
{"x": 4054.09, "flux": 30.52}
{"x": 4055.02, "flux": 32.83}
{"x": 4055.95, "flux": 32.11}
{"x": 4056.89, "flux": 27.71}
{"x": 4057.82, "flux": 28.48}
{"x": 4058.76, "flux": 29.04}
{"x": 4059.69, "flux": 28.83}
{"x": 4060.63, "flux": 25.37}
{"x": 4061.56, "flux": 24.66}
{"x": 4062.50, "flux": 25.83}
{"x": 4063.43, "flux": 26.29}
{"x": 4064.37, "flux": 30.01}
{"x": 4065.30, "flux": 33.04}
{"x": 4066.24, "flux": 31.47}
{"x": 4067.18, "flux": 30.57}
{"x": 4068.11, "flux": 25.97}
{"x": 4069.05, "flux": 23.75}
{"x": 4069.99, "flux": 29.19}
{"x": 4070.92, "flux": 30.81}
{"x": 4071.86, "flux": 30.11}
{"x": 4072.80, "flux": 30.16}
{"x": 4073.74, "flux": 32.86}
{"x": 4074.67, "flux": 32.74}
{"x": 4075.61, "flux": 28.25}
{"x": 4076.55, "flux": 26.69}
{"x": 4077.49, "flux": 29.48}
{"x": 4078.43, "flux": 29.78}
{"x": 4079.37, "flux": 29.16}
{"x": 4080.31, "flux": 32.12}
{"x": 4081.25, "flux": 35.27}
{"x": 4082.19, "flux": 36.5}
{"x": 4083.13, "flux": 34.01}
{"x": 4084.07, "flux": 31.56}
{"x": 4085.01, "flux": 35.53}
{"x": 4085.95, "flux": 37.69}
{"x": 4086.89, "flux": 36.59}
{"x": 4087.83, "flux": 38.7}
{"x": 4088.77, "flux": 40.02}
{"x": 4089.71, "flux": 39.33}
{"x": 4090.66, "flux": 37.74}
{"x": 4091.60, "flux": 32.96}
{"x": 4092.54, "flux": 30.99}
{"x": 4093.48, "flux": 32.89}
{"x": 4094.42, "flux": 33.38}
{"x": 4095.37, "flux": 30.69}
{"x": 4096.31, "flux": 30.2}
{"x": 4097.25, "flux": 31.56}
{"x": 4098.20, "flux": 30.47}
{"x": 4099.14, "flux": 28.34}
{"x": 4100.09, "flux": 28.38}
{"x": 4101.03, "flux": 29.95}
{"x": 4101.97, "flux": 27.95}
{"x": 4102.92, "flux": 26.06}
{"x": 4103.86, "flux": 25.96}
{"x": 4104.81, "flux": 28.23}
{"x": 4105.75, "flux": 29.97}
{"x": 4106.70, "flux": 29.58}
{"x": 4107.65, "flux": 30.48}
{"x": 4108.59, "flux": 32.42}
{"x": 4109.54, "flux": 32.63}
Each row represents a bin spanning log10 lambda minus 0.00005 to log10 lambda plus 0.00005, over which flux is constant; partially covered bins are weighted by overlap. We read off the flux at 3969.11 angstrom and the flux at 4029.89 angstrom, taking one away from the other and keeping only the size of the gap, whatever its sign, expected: 20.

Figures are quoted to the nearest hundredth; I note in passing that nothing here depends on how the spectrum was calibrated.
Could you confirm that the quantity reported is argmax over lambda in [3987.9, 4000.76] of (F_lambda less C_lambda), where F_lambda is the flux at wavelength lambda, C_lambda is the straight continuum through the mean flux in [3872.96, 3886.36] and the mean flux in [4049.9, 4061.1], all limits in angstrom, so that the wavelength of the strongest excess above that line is 3992.94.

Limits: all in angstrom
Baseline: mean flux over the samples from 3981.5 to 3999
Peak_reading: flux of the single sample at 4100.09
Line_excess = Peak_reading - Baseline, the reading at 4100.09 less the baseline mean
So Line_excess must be -1.0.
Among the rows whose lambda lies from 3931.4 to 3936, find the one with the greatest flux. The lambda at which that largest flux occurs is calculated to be 3932.72 angstrom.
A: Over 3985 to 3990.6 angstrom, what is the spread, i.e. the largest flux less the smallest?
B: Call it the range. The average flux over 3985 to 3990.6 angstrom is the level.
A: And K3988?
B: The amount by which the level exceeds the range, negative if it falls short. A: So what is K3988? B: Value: 25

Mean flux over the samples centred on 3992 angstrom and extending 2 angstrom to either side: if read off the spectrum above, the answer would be 31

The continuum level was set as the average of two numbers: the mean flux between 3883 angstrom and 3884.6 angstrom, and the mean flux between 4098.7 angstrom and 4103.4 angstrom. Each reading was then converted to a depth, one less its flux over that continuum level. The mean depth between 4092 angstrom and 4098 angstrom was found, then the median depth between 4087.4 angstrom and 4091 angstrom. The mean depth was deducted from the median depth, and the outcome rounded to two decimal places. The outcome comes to -0.32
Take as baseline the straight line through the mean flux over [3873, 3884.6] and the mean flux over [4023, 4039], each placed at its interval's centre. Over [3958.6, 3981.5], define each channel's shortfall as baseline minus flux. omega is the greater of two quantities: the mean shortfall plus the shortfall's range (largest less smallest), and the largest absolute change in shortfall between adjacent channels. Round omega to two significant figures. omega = 28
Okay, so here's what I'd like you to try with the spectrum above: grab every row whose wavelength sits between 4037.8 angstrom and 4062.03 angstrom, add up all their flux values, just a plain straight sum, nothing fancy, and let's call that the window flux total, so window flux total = 796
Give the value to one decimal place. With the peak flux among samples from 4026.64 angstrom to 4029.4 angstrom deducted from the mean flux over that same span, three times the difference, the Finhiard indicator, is -4.5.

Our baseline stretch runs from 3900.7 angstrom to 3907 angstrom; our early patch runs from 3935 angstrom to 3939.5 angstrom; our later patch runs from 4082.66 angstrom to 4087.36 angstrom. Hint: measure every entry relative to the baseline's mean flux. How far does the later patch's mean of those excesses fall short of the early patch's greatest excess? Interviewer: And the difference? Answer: -23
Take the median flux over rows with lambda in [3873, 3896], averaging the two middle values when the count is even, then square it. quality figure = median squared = 266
